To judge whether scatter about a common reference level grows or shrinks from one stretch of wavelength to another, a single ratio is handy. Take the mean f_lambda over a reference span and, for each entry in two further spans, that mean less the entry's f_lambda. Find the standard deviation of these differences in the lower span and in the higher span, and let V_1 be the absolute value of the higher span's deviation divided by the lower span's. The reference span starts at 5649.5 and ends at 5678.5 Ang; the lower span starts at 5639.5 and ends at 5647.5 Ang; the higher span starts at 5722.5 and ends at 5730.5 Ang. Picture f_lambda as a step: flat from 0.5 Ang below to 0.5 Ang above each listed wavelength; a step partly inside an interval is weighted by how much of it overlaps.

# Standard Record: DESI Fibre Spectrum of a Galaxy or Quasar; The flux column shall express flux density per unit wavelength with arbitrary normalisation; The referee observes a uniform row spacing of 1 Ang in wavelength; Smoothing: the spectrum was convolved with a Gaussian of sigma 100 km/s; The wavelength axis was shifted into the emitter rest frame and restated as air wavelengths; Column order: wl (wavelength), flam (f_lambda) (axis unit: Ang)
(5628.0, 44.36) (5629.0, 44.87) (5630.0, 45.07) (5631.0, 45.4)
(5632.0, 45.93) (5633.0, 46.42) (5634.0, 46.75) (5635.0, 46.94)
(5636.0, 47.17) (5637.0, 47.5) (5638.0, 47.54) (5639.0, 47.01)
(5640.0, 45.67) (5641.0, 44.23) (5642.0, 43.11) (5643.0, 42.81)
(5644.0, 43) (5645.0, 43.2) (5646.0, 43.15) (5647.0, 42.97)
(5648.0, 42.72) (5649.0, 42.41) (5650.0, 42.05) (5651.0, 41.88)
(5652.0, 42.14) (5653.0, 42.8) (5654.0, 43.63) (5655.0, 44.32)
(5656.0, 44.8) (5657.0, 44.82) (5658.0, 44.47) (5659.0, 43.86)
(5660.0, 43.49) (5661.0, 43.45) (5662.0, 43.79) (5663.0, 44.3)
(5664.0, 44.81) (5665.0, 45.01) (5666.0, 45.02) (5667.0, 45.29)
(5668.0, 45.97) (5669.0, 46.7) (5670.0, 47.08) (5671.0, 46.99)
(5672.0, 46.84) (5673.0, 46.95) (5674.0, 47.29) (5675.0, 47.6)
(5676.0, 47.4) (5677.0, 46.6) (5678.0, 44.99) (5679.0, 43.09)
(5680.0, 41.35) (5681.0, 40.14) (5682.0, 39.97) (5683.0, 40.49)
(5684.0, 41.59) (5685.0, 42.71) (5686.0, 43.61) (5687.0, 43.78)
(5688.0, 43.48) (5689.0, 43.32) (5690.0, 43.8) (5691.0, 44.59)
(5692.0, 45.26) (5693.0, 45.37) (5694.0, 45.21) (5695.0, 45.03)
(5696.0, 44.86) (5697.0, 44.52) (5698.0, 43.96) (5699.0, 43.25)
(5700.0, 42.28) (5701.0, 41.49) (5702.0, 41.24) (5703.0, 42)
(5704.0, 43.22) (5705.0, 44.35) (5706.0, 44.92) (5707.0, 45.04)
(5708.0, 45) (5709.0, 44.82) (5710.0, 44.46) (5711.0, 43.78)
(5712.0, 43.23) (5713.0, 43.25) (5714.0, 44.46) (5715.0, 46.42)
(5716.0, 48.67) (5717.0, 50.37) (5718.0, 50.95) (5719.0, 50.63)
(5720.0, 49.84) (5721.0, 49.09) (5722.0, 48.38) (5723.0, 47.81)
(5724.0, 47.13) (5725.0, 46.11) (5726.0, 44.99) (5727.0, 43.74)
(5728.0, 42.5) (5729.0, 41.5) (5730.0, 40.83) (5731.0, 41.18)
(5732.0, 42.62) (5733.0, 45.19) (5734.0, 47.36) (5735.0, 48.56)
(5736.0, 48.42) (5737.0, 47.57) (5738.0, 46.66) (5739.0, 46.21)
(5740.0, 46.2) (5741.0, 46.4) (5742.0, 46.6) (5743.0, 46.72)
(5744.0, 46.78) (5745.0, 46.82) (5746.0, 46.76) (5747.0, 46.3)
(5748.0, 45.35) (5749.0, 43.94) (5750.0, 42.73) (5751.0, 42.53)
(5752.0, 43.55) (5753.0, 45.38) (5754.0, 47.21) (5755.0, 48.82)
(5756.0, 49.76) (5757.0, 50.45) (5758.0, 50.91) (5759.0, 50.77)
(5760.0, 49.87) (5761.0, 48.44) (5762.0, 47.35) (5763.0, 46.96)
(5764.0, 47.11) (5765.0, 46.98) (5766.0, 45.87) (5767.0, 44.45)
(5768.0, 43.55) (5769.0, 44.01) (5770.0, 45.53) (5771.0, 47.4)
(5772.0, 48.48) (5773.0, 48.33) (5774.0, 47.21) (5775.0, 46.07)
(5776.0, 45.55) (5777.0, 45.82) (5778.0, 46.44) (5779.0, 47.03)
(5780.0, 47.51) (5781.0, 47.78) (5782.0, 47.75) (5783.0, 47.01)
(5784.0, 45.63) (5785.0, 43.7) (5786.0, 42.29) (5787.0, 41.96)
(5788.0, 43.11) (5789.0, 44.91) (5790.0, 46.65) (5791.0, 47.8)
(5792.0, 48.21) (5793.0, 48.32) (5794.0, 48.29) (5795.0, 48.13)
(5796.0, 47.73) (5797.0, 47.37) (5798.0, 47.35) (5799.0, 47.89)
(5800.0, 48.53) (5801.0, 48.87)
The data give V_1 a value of 2.7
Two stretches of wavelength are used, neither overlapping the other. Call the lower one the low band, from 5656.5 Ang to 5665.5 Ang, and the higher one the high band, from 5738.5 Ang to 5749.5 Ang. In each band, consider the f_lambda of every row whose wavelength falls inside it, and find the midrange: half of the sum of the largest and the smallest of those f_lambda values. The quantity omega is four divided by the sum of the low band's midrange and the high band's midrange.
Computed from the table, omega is 0.0446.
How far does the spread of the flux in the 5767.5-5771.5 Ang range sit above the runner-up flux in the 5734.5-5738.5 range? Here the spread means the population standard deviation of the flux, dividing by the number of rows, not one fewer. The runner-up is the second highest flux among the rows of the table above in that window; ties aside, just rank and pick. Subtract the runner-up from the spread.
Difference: -47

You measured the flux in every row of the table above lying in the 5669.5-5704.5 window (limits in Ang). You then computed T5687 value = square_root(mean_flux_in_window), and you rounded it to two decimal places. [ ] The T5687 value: 6.64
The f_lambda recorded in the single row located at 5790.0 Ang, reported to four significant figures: 46.65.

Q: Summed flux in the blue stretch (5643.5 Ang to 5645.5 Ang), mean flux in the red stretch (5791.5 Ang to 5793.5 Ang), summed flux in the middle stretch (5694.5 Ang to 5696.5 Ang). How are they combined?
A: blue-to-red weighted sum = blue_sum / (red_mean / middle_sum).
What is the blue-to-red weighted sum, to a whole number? 161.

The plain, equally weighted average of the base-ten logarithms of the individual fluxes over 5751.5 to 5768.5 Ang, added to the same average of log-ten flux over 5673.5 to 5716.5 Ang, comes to 3.32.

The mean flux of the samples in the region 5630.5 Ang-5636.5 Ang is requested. 46.4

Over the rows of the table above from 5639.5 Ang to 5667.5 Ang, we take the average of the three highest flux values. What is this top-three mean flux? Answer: 45.3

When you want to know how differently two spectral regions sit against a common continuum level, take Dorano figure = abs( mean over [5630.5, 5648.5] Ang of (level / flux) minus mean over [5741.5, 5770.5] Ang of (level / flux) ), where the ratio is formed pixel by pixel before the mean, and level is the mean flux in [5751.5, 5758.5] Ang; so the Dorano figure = 0.03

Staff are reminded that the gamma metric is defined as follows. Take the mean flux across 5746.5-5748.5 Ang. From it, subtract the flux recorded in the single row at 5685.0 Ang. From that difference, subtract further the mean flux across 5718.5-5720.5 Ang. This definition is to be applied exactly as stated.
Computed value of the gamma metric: -47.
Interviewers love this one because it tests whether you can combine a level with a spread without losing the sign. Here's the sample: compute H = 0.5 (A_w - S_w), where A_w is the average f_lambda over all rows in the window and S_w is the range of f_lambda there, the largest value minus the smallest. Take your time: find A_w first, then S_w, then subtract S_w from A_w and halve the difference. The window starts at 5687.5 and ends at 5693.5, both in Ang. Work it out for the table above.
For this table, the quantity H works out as 21.1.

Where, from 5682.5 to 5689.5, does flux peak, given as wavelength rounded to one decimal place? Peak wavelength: 5687.0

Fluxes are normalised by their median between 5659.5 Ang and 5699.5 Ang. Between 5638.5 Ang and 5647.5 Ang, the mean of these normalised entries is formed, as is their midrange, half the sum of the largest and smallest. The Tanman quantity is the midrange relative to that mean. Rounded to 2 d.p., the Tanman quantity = 1.02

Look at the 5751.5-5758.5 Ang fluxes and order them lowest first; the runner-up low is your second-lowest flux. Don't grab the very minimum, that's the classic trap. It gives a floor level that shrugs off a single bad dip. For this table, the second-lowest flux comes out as 45.38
